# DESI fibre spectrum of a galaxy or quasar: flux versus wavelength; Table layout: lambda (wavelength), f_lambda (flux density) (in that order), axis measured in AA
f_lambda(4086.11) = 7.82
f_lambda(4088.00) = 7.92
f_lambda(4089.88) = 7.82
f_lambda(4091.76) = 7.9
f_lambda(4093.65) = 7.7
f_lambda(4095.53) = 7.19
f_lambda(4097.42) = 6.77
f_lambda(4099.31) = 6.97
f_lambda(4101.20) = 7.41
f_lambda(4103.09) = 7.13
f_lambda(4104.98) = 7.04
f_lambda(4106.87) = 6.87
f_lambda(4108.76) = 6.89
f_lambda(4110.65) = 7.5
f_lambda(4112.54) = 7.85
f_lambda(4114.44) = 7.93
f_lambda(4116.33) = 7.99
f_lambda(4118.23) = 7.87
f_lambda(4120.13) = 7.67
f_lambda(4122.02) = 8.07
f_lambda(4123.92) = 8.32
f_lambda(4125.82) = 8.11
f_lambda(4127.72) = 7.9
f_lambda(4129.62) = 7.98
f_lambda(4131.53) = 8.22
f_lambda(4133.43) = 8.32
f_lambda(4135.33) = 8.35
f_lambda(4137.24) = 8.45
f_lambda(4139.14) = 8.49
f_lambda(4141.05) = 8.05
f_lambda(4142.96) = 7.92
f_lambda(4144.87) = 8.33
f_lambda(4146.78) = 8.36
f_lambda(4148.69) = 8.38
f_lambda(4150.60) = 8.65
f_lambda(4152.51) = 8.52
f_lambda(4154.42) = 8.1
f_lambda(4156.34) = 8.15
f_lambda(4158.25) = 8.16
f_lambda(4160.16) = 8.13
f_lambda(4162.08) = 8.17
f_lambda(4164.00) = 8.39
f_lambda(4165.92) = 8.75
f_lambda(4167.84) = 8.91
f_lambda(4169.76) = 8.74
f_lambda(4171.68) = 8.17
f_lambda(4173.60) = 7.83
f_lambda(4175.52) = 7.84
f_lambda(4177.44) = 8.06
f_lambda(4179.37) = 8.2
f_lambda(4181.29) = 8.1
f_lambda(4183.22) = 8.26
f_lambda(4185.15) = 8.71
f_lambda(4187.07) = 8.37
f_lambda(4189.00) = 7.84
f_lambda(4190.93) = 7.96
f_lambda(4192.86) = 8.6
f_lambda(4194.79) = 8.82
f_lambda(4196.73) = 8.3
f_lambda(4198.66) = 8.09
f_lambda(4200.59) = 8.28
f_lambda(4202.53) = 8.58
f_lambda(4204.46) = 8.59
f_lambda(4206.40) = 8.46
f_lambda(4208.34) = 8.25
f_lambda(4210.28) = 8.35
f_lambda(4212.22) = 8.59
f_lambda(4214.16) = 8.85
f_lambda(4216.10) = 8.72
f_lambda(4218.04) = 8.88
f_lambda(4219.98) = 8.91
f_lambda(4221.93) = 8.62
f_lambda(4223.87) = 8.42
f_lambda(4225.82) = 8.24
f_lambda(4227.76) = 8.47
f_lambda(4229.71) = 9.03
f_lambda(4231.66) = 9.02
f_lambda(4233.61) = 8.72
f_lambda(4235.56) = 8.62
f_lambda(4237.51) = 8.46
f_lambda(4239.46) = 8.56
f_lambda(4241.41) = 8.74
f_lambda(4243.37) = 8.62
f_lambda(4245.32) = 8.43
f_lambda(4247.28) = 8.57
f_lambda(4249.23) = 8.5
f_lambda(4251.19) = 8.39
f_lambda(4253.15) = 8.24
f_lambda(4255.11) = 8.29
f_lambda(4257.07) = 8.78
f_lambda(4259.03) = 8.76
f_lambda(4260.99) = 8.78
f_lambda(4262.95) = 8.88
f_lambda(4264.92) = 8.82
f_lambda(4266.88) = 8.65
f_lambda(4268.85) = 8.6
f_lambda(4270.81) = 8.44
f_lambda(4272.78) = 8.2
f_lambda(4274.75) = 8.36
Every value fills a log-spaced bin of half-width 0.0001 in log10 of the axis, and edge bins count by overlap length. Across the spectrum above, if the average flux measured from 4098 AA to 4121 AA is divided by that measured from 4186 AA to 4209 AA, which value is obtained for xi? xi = 0.89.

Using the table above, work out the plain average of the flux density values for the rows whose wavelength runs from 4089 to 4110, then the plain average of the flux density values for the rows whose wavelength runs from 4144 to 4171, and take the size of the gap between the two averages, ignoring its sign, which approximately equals 1.2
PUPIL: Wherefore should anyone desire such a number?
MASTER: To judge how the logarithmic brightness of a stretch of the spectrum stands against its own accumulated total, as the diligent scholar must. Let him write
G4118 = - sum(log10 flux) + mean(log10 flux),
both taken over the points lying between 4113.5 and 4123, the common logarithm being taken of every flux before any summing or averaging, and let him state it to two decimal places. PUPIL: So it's -3.59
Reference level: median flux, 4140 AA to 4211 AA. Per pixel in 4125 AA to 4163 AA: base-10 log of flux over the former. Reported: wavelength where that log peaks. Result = 4150.60 AA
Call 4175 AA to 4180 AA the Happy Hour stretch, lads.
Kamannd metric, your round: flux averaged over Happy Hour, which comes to 8.0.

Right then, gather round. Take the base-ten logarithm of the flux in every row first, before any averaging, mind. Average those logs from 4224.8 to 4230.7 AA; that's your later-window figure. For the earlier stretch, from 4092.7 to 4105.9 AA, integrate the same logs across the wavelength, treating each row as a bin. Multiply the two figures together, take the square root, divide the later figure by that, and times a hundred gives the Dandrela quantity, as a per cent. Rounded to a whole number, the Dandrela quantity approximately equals 29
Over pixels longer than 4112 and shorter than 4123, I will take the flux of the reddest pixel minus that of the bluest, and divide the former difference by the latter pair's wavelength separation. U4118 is 0.02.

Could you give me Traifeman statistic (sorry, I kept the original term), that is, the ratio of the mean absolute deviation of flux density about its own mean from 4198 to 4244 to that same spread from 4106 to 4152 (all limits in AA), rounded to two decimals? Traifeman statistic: 0.60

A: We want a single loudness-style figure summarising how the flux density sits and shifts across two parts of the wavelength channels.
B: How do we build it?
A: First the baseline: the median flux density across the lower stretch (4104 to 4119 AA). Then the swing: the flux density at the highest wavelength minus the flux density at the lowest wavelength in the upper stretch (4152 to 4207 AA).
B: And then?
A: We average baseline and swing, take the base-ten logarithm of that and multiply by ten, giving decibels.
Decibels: 5.81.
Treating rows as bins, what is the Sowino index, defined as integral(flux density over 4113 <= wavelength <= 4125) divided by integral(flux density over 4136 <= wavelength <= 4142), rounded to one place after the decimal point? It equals 1.9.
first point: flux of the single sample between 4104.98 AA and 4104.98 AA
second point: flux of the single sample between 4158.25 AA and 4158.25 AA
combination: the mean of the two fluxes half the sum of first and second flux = 7.6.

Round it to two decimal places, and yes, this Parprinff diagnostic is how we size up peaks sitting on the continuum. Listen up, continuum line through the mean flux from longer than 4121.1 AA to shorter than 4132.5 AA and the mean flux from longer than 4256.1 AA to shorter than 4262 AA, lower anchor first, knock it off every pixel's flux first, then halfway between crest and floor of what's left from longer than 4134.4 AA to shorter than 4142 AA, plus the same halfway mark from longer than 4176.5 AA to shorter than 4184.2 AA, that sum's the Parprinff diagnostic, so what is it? -0.11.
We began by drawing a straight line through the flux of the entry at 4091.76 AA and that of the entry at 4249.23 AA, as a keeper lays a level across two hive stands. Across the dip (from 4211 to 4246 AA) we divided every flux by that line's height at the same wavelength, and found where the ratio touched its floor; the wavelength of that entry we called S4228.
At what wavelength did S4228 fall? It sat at 4225.82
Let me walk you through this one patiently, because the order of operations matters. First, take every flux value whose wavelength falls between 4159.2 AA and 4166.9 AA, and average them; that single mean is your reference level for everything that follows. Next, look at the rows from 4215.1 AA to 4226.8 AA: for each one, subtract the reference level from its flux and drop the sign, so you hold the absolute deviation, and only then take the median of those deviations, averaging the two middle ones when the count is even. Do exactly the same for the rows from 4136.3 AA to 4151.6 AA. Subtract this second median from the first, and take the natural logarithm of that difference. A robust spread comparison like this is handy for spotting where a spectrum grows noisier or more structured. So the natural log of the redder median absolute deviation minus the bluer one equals -1.6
